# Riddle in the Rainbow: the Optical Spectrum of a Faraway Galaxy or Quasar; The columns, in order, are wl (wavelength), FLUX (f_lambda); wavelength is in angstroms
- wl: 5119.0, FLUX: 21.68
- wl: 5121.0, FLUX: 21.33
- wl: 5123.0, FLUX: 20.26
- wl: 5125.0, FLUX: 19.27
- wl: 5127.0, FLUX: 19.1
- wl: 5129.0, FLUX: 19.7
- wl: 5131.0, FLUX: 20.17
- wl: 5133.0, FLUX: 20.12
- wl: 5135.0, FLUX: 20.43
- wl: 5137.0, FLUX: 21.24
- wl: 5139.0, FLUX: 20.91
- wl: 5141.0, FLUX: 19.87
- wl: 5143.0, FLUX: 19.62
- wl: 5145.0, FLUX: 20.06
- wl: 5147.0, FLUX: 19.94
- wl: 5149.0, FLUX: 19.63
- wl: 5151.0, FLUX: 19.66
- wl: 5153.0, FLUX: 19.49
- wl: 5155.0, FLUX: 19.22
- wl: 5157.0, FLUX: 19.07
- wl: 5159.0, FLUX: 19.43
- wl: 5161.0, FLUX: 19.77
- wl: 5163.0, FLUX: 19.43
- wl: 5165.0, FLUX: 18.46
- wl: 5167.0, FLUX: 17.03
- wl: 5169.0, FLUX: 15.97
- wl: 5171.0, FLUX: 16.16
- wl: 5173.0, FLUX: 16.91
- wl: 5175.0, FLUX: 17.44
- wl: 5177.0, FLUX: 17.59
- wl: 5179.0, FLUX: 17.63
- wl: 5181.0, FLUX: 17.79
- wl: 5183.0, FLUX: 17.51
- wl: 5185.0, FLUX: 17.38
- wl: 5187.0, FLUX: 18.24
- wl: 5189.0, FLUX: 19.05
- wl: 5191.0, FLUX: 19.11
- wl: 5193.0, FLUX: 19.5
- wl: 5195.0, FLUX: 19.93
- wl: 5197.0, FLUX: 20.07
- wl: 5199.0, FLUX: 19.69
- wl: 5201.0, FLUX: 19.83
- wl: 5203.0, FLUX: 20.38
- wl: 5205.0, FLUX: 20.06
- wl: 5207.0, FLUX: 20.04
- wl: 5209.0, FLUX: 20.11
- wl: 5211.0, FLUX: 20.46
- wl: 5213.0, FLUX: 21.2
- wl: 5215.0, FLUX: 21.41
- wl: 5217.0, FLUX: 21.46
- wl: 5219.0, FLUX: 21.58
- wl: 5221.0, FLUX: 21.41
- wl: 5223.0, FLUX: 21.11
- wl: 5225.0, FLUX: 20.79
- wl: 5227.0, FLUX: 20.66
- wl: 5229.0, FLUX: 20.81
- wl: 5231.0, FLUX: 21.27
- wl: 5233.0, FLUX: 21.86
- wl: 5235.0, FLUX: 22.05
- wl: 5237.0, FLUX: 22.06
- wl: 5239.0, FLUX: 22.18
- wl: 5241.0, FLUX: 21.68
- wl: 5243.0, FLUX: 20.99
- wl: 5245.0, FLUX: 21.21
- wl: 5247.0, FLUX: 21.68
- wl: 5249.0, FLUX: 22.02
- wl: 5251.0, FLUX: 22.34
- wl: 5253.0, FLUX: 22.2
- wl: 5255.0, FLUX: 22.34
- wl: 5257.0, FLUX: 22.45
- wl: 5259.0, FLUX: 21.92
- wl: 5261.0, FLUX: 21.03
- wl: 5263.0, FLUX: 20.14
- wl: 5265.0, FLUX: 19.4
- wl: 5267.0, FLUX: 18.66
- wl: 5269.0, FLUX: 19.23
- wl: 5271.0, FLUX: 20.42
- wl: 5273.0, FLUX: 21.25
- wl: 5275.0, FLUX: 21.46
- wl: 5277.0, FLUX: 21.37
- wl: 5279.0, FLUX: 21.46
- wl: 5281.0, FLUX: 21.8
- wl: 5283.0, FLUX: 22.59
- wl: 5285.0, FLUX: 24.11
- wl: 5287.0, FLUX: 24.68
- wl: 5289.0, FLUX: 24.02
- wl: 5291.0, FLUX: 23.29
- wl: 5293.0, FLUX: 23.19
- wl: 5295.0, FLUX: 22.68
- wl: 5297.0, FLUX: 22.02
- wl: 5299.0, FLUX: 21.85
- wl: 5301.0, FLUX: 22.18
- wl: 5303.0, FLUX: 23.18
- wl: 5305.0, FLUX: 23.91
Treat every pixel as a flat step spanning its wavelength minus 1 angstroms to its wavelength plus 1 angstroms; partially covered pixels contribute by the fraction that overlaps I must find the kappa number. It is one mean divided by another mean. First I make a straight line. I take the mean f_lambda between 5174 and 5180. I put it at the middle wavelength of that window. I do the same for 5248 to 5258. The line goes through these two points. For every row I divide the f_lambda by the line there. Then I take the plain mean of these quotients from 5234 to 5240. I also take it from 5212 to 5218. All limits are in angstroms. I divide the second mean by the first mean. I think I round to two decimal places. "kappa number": 1.03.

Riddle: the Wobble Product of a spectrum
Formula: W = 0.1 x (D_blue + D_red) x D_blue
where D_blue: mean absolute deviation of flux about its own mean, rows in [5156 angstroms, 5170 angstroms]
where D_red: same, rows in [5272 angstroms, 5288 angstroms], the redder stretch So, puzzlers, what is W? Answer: 0.25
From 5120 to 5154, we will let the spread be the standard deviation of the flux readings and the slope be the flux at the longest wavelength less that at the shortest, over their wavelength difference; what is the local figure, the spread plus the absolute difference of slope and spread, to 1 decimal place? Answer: 1.3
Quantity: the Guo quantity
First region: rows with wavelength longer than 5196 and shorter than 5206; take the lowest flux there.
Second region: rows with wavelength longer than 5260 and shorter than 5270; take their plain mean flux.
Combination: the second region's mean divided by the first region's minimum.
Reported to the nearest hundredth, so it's 1.00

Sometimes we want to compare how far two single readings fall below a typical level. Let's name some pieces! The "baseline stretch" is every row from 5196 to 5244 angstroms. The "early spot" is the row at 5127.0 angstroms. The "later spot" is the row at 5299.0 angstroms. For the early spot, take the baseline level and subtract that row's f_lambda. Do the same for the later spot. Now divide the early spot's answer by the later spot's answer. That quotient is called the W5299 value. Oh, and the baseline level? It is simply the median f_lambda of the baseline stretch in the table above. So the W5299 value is -2.4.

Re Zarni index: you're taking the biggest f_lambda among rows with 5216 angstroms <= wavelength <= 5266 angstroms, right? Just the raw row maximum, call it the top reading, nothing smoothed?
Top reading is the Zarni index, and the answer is 22.45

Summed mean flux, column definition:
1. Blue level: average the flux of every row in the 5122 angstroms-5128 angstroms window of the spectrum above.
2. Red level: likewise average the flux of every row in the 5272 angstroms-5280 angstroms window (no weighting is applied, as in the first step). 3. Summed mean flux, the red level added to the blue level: 40.9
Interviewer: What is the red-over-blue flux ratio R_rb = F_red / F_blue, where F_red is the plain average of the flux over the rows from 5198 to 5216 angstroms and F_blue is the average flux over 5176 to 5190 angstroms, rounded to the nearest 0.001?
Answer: 1.138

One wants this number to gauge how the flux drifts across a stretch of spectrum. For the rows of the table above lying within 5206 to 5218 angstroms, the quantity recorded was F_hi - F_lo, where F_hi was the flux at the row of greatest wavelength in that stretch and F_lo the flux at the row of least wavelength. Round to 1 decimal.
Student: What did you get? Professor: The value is 1.4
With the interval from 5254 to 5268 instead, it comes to -3.7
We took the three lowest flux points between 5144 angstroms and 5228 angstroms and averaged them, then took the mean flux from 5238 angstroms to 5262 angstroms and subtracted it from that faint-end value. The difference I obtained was -5.5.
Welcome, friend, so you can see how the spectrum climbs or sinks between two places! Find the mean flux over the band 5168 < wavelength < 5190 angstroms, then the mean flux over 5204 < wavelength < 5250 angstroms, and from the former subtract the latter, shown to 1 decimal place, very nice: -3.8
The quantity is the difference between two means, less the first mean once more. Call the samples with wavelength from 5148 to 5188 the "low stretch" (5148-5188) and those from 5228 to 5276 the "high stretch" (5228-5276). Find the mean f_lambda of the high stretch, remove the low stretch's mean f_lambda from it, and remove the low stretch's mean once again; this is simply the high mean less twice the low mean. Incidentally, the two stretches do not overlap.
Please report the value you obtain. -15.1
